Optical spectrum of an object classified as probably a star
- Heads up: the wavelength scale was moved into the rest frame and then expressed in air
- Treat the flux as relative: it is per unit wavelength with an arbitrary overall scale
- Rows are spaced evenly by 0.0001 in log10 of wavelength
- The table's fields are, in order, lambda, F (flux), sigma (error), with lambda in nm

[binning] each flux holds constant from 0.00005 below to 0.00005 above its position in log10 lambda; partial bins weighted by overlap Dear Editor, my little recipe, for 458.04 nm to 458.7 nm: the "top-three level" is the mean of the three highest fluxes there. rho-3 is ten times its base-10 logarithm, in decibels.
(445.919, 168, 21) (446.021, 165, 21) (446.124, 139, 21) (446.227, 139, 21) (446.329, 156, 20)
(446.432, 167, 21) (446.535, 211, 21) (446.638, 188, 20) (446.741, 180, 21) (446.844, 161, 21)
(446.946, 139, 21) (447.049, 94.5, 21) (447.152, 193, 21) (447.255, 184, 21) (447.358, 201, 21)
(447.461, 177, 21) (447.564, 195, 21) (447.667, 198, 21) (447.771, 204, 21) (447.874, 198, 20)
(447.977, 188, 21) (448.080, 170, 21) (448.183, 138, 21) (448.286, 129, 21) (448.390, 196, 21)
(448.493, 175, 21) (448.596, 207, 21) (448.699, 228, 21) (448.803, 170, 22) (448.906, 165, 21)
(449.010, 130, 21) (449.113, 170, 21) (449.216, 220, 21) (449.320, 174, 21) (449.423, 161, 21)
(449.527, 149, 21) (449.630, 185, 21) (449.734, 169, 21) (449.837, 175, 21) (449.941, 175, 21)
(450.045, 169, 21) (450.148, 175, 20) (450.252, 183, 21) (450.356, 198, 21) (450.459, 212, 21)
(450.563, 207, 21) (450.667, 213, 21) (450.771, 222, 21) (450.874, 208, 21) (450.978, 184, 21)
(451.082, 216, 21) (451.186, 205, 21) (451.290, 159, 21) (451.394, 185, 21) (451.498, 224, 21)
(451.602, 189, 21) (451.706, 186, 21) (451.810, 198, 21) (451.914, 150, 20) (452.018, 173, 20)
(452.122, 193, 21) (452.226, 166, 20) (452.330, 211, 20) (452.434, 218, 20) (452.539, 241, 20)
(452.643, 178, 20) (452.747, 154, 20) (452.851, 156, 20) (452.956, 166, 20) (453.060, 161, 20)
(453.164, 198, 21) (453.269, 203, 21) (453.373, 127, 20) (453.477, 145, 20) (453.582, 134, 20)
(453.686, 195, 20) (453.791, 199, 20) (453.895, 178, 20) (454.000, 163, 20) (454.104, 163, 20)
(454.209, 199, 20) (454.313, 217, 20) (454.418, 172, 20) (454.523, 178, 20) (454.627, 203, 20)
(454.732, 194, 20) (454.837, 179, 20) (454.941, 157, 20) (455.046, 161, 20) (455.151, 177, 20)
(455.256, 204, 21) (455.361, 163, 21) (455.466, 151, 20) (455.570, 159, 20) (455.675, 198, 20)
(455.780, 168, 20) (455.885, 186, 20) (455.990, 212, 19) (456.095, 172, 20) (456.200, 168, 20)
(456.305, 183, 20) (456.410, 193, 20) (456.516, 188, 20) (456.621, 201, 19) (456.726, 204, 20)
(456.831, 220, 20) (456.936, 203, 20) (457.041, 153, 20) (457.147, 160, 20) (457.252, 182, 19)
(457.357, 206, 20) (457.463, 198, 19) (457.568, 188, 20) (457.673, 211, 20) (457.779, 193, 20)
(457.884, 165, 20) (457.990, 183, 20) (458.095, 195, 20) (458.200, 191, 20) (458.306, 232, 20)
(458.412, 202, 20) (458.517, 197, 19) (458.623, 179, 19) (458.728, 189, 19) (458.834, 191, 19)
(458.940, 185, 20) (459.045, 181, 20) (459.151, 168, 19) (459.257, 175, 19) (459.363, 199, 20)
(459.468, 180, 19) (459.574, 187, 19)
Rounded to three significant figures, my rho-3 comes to 23.2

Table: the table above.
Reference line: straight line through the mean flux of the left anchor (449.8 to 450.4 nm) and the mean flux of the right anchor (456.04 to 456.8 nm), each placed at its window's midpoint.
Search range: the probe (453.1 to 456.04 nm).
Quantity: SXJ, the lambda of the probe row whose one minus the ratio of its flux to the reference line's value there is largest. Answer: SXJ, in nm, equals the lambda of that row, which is 453.373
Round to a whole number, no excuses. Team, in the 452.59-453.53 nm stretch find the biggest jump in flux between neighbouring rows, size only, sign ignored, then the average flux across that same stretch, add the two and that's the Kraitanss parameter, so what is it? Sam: 241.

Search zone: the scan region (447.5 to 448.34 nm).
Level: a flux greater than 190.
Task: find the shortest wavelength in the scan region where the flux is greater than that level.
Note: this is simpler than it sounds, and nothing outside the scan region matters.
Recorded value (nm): 447.564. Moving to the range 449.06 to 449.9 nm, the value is 449.216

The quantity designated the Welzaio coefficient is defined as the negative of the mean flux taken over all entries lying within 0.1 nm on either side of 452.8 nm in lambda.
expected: -155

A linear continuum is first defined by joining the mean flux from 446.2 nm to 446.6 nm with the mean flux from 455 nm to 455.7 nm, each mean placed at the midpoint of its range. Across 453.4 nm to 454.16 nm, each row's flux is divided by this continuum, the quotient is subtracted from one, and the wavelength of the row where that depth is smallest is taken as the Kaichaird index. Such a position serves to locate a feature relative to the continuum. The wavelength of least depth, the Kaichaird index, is 453.791 nm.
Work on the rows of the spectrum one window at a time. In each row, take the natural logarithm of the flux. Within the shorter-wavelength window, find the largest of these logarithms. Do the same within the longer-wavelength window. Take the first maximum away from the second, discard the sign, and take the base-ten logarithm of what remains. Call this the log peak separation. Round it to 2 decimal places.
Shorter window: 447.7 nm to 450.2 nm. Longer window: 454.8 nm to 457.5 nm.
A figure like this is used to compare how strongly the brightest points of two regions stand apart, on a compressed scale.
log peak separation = -1.45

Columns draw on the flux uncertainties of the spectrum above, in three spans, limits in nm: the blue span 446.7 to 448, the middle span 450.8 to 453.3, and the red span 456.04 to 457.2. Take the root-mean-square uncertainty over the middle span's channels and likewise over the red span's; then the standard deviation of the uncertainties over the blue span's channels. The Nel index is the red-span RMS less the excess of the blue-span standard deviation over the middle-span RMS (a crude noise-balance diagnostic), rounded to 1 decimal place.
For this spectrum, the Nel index 40.2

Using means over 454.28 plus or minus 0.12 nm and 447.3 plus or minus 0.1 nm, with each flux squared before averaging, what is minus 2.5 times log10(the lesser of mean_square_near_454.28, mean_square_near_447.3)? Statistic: -11.4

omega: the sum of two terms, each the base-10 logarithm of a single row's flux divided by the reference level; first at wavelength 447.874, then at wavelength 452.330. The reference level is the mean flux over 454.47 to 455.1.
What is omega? 0.117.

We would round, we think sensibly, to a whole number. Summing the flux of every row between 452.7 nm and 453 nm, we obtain 476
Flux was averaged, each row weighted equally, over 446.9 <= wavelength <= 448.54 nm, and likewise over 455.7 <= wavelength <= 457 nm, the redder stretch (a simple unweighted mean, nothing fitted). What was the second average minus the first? 18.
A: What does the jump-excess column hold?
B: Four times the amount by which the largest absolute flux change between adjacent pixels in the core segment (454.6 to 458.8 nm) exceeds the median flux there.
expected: -554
